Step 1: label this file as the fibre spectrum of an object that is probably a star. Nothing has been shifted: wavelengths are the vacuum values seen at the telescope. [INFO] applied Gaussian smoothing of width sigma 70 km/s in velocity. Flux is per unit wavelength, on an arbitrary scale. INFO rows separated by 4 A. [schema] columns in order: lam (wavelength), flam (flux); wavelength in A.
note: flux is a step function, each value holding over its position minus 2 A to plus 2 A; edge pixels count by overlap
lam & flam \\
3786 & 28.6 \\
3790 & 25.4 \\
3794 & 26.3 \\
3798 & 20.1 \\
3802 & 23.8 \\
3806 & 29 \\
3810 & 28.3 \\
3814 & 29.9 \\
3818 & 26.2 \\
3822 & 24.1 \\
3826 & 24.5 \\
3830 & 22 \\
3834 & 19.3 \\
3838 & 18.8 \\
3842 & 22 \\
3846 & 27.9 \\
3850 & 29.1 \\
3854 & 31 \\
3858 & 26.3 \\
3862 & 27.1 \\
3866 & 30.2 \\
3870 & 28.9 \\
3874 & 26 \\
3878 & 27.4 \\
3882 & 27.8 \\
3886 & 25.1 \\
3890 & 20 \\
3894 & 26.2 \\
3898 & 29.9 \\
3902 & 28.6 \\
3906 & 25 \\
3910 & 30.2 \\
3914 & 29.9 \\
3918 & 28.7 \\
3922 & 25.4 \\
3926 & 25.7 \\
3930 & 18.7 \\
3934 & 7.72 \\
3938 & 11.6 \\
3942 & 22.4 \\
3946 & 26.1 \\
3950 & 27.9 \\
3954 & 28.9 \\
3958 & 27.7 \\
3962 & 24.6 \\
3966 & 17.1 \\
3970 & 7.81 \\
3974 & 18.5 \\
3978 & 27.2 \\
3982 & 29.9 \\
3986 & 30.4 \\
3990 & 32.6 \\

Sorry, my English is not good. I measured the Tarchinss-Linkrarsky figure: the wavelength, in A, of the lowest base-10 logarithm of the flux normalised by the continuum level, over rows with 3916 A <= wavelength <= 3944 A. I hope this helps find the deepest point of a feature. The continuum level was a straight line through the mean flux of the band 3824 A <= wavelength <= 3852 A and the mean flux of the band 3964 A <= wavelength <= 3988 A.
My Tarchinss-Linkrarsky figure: 3934 A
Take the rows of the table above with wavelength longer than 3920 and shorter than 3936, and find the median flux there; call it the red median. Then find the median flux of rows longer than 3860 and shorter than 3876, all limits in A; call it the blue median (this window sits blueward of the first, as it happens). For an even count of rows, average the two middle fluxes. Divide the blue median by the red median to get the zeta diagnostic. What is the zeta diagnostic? 1.3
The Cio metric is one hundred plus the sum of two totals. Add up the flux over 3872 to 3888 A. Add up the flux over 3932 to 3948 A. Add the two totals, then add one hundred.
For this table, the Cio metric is 274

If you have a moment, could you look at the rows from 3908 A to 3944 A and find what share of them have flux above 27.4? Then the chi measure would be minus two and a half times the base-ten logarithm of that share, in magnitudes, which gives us 1.2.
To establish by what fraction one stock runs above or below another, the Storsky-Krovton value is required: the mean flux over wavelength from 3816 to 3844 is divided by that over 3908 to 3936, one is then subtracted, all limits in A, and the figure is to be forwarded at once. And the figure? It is -0.06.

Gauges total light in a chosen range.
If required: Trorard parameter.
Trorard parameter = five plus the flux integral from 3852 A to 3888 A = 1004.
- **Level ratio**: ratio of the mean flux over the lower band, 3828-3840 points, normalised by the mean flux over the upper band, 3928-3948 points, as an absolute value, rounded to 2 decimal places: 1.16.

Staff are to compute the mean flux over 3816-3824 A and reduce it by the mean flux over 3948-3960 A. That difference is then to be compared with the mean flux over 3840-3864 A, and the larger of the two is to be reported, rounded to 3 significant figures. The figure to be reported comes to 27.2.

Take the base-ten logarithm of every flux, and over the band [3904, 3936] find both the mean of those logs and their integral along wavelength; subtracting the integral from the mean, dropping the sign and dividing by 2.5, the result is 17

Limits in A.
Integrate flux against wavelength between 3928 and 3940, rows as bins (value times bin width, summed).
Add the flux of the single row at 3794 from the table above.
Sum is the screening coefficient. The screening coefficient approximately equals 178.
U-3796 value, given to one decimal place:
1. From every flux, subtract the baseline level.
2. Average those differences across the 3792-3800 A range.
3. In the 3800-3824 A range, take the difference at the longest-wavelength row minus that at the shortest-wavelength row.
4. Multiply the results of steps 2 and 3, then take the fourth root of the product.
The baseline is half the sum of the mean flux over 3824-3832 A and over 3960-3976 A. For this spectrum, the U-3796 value 1.0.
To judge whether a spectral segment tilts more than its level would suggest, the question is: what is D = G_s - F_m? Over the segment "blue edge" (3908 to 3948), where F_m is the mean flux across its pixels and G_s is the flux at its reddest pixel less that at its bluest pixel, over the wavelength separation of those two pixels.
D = -22.8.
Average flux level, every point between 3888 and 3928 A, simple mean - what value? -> 27.0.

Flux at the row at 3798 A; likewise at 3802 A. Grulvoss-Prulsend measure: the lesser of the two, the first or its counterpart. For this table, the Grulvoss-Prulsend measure 20.1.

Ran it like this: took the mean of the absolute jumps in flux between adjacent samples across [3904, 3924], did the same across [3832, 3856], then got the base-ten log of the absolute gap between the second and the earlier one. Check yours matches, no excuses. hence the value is -1.4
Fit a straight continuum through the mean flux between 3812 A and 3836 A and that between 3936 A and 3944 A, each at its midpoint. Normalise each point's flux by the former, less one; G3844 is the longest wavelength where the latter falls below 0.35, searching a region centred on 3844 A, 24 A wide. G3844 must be 3850 A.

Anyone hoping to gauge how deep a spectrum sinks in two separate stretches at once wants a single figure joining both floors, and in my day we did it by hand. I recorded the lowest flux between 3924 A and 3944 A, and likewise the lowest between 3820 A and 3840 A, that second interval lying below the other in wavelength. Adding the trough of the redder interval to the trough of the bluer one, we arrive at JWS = 27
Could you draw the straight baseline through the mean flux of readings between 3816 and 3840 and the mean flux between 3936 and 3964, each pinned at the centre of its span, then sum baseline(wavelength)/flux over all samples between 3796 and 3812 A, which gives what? 3.6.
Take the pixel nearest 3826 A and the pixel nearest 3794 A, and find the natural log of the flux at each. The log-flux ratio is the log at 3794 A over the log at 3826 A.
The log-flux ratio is 1.02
